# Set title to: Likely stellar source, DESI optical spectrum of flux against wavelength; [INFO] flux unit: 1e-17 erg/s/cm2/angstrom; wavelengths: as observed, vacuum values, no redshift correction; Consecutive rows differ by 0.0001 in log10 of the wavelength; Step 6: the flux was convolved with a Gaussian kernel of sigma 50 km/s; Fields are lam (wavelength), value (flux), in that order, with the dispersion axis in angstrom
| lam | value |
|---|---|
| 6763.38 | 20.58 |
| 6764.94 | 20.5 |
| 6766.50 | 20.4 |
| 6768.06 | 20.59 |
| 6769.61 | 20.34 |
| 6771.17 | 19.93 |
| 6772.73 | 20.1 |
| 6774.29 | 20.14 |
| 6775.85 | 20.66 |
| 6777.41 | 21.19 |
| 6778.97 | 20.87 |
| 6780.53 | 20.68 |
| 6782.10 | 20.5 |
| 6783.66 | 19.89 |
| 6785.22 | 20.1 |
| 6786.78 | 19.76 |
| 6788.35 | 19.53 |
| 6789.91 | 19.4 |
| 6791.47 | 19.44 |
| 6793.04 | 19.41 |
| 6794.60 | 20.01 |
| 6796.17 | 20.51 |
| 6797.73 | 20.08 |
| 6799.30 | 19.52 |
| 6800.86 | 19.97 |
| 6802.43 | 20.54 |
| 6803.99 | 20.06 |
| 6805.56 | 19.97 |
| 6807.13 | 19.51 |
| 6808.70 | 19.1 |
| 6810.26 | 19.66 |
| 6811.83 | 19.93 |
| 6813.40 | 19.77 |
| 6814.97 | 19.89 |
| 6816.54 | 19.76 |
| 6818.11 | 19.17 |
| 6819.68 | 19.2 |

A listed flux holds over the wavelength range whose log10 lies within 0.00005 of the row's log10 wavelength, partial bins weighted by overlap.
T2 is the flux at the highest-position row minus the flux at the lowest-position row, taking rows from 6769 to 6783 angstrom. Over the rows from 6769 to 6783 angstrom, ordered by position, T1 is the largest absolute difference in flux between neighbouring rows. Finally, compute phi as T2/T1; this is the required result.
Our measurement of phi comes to 0.3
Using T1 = 0.530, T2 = 0.16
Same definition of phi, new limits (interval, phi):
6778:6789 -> -2.2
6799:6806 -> 0.8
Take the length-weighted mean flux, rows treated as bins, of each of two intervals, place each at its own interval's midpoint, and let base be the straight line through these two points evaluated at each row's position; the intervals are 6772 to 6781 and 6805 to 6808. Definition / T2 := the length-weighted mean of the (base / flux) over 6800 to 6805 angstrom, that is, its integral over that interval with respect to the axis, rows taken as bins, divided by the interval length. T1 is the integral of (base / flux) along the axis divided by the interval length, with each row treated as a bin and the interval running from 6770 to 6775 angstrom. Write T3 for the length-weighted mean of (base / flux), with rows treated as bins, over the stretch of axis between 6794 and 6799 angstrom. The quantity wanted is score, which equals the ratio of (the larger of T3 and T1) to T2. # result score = 1.051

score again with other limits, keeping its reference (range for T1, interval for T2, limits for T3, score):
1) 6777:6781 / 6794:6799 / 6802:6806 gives 0.991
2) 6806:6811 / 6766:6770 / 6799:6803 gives 0.986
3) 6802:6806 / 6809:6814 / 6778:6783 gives 0.999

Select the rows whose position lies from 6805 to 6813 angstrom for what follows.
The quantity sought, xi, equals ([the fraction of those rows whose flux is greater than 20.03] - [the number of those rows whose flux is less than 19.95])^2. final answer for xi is 16.0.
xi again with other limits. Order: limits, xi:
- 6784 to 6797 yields 22.6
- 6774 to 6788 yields 1.5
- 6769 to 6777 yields 0.0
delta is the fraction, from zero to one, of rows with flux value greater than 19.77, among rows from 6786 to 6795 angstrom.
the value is 0.17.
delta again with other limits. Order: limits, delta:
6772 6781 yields 1.00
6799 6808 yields 0.67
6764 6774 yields 1.00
